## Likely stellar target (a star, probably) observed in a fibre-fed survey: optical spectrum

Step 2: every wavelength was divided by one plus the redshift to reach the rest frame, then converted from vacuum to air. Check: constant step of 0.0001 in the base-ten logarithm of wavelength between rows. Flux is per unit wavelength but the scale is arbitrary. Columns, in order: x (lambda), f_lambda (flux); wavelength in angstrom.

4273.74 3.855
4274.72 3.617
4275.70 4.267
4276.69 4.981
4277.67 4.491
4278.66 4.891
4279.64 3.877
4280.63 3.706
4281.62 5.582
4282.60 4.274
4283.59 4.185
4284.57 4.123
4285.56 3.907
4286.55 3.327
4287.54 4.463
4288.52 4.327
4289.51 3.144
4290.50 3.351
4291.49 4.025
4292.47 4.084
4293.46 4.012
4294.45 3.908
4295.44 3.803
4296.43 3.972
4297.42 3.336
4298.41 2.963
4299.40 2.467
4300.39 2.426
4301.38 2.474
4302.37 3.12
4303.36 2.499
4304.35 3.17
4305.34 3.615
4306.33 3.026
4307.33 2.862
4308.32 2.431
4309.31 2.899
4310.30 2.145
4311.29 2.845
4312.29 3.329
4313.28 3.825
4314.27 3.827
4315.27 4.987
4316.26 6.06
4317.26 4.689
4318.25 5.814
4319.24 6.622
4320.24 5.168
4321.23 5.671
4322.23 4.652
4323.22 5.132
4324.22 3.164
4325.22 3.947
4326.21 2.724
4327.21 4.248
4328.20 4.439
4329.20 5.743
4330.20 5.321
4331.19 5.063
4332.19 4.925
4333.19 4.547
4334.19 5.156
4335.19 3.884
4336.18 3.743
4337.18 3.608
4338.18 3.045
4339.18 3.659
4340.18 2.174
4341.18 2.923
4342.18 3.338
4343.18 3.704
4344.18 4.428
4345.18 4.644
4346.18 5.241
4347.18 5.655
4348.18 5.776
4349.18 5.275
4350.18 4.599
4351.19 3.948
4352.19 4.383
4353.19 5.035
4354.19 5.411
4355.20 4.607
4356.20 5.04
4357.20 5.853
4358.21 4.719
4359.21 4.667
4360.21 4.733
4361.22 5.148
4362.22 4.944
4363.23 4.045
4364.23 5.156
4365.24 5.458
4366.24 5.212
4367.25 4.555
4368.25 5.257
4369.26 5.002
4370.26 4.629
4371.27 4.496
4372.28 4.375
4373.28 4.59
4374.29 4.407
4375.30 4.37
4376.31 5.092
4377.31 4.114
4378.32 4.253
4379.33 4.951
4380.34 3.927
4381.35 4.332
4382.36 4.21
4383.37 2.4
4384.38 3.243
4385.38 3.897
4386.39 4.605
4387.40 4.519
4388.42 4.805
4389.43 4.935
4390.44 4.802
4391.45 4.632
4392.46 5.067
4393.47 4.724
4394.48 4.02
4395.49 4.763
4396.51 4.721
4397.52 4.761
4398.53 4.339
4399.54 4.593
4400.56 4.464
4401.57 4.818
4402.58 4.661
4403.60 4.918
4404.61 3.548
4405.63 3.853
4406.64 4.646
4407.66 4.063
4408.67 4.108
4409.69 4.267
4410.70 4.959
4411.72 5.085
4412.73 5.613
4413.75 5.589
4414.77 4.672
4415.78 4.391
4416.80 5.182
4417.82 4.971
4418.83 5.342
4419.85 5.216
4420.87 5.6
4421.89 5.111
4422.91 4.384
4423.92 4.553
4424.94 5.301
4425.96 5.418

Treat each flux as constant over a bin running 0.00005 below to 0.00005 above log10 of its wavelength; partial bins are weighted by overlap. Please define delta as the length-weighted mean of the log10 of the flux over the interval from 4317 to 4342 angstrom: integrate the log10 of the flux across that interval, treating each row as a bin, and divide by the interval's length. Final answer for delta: 0.63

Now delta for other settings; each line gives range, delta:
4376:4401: 0.64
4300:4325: 0.56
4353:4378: 0.68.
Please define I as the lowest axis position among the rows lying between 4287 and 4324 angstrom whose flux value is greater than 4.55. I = 4315.27 angstrom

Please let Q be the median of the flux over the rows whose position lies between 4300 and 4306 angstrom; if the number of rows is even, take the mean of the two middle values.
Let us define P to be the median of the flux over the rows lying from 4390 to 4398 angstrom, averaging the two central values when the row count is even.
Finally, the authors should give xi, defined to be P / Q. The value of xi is 1.7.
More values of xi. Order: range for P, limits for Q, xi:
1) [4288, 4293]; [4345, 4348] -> 0.8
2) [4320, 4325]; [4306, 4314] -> 1.8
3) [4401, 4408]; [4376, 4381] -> 1.1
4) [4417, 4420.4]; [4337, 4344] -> 1.6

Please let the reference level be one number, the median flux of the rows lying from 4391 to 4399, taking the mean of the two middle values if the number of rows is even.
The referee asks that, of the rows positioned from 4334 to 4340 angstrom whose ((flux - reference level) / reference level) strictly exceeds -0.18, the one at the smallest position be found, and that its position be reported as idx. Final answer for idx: 4334.19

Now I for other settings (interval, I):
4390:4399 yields 4390.44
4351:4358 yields 4353.19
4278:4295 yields 4278.66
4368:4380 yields 4368.25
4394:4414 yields 4395.49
